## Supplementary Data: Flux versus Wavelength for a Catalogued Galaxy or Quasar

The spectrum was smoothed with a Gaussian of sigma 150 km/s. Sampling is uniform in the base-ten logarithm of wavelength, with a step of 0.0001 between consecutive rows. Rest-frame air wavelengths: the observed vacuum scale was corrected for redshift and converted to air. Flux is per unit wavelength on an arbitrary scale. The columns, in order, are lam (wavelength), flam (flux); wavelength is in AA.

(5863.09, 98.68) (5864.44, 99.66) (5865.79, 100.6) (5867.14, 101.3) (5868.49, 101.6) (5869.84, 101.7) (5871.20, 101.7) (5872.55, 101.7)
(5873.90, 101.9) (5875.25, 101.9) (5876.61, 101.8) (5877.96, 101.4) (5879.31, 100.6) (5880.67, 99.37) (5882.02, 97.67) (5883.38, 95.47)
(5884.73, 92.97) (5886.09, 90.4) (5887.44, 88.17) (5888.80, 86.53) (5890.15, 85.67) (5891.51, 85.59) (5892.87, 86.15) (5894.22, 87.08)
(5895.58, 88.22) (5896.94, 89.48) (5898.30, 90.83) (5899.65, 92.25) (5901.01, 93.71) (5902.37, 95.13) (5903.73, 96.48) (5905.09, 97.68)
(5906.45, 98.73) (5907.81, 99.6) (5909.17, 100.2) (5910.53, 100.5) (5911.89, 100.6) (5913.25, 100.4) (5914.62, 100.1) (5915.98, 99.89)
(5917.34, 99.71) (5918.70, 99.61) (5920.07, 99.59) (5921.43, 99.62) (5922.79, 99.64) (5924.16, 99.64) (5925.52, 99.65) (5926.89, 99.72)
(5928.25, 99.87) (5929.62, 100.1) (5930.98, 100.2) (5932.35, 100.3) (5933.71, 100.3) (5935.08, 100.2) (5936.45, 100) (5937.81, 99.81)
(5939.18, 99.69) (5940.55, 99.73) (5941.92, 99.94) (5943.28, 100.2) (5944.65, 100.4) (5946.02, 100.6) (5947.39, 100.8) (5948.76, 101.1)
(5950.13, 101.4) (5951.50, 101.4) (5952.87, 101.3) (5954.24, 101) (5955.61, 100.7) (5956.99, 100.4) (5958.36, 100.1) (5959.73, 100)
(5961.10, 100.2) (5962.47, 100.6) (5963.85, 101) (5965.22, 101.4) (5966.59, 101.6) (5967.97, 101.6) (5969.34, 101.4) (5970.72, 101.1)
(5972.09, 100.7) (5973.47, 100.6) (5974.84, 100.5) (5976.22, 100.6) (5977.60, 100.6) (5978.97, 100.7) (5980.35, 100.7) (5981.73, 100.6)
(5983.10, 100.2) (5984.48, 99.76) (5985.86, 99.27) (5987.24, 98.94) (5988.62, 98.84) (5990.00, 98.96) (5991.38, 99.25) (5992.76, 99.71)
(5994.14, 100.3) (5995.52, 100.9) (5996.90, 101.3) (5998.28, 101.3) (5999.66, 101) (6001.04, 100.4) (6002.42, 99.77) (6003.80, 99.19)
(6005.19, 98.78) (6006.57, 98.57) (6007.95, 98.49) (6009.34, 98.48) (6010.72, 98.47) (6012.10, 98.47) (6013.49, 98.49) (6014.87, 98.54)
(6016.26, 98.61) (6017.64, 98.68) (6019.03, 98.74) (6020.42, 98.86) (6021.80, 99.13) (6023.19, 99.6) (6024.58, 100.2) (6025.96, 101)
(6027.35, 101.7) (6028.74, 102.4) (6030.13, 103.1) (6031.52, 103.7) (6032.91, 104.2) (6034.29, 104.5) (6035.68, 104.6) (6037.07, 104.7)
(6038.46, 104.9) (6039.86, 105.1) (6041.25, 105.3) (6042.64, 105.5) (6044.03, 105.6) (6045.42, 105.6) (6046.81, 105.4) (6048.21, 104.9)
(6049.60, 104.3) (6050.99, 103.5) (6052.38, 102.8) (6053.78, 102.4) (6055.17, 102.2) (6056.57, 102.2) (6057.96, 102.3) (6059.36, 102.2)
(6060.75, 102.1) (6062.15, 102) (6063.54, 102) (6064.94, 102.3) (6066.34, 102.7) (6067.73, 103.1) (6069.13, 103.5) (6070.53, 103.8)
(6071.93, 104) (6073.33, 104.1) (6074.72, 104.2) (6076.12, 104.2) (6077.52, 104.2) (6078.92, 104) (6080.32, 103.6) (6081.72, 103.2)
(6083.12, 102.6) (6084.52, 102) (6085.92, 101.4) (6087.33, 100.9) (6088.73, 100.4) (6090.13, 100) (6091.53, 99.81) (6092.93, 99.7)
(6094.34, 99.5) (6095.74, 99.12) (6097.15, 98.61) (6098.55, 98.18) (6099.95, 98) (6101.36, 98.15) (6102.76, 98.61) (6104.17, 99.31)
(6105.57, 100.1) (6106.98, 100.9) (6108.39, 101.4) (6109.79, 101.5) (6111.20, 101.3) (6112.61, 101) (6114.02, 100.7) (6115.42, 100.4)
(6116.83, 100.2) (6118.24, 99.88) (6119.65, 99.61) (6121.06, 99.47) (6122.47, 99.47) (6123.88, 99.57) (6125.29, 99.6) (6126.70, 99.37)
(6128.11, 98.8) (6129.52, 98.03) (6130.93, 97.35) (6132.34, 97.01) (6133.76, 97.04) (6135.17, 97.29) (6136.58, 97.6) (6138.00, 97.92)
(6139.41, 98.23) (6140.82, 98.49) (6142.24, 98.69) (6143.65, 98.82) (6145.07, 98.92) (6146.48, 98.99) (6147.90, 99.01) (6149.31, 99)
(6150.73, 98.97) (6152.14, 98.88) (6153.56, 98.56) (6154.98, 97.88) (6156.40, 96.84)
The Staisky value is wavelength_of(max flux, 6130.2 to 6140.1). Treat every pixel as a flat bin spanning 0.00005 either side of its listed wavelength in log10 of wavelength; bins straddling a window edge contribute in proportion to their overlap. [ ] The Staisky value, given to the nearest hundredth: 6139.41 AA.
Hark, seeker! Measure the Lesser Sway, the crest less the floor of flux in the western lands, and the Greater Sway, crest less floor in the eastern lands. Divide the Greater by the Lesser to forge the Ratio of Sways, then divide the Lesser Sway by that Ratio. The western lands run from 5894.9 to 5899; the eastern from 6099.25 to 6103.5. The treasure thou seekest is 11.2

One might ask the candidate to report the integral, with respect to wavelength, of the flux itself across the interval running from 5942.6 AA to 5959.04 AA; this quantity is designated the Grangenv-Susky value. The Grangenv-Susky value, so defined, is 1657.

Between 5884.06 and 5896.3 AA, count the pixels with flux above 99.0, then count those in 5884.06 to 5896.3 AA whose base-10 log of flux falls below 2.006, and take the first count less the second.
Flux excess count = -9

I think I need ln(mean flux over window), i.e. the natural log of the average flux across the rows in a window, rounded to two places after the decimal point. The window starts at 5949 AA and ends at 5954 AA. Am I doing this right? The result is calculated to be 4.62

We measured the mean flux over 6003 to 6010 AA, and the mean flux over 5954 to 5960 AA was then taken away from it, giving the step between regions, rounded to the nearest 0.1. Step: -1.7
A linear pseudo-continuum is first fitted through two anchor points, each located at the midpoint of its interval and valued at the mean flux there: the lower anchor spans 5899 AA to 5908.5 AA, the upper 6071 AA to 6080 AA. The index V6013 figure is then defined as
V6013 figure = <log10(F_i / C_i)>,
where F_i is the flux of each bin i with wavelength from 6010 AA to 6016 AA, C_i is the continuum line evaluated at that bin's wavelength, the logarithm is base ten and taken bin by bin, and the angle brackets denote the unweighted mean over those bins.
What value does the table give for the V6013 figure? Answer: -0.012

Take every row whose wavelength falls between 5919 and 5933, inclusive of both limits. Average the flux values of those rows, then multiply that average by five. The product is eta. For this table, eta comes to 499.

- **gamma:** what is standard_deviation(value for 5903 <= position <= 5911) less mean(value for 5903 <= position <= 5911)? -97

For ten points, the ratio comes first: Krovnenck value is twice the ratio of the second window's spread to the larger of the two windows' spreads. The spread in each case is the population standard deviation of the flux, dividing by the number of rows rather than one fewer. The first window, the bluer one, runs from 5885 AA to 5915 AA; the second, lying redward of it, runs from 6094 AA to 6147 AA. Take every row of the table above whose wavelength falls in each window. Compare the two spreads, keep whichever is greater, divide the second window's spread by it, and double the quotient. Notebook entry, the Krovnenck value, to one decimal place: 0.4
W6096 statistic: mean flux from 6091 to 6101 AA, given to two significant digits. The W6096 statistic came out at 99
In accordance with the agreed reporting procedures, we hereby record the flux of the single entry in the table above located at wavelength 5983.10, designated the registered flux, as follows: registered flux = 100.2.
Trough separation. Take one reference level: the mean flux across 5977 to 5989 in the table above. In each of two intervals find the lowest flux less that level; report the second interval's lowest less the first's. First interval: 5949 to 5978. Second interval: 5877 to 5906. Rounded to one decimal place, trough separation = -14.4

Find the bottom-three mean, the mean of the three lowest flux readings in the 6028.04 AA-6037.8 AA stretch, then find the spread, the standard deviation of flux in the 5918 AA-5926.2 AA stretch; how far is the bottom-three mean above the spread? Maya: 103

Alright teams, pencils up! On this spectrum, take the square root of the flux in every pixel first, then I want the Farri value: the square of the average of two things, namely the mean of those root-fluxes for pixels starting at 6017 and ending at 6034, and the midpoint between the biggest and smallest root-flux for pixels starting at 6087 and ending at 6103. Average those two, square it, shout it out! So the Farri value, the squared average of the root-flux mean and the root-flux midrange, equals 100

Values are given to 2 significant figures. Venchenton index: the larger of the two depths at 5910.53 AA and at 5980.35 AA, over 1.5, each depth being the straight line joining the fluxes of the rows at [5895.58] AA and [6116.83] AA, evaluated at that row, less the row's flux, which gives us -5.3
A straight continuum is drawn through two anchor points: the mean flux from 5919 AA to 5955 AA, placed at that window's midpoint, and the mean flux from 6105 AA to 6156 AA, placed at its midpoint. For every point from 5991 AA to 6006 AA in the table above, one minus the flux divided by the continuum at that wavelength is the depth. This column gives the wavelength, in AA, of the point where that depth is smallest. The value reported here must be 5998.28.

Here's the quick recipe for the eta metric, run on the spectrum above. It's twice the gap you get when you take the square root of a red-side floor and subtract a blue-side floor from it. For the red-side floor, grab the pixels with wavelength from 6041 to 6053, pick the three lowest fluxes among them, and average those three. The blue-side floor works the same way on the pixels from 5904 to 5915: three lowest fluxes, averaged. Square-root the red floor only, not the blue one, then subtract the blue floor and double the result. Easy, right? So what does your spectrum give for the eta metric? -177.0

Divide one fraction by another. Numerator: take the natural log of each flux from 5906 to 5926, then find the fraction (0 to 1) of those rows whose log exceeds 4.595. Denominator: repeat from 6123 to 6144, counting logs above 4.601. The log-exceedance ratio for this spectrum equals 14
